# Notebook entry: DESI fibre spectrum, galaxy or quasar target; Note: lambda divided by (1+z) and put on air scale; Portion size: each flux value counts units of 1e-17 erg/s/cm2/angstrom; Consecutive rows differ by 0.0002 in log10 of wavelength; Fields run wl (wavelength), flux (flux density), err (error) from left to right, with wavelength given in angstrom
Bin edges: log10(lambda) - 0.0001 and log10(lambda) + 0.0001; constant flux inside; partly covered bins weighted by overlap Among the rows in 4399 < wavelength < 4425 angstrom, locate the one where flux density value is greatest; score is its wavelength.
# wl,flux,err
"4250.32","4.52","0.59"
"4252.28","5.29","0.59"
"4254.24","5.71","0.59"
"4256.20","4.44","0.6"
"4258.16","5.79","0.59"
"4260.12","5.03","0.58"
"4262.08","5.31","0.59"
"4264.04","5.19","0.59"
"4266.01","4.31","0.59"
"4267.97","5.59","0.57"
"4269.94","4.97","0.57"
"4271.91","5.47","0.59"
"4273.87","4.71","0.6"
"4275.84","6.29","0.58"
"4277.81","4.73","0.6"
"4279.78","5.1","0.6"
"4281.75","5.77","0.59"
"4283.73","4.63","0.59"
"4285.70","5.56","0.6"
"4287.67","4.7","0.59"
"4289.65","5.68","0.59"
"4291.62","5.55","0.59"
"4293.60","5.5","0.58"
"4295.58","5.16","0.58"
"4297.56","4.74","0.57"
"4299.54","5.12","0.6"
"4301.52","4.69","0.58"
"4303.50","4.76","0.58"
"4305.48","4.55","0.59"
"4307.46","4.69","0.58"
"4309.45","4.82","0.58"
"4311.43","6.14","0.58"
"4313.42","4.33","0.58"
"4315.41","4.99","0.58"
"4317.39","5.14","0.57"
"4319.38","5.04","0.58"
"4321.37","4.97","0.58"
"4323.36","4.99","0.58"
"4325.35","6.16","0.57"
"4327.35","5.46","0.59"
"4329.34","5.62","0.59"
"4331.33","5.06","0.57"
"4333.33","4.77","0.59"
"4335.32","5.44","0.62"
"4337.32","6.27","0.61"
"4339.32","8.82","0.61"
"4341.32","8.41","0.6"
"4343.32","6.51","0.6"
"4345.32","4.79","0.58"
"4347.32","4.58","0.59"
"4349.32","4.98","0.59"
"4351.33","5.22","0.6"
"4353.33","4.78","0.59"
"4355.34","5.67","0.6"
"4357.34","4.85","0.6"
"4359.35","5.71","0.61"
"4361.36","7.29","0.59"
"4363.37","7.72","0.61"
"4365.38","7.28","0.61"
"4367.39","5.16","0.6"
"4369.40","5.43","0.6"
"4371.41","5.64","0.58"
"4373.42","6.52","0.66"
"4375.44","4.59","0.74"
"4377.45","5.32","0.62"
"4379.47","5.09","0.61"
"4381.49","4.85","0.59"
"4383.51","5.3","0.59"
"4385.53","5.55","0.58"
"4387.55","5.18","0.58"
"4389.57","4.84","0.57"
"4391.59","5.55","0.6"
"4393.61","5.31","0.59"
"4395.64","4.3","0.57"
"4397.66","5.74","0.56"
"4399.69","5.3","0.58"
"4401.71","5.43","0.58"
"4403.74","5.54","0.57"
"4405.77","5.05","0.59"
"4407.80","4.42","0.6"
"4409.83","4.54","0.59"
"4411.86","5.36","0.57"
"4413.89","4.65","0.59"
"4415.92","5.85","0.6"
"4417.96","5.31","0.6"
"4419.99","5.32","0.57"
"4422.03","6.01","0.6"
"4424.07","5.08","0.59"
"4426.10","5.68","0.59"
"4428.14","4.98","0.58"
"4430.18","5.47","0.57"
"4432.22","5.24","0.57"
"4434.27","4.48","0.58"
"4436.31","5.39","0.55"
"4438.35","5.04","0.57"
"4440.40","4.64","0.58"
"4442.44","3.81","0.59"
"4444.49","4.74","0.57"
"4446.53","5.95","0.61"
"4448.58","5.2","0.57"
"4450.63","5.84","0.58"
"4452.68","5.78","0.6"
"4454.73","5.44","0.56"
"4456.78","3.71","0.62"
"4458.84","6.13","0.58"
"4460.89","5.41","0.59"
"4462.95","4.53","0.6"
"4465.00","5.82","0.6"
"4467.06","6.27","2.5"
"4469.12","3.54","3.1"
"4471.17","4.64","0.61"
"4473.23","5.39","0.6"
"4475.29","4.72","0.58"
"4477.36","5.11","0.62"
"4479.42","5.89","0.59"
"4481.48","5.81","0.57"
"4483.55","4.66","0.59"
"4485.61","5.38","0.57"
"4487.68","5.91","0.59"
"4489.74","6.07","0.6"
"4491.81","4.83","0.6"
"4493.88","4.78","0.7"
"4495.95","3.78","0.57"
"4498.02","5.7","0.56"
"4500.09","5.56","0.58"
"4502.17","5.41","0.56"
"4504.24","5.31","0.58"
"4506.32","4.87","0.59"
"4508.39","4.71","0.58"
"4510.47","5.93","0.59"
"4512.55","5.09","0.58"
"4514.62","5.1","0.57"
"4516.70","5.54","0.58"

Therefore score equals 4422.03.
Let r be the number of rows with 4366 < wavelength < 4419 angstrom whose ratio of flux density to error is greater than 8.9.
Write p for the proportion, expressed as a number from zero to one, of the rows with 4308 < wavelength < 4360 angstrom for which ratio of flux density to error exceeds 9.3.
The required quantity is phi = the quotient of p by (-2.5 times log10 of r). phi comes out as -0.121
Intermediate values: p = 0.35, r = 14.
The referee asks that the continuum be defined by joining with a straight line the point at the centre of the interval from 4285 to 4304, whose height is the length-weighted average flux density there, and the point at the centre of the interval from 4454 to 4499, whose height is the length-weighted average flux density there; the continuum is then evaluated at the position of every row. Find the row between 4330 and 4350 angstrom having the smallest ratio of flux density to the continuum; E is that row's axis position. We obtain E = 4347.32 angstrom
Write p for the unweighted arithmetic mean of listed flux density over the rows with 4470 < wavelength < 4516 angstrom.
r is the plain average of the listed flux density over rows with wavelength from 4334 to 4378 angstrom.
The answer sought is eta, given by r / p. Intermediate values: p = 5.21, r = 5.95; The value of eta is 1.14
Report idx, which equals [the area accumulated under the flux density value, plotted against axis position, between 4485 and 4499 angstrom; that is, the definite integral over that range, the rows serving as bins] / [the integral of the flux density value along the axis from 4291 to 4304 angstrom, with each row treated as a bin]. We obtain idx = 1.10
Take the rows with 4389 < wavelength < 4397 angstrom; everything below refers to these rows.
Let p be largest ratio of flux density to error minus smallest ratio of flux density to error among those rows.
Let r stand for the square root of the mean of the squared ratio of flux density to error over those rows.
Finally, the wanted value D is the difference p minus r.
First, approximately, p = 1.7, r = 8.60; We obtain -6.9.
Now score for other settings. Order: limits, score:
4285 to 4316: 4311.43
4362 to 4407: 4363.37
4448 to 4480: 4467.06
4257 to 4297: 4275.84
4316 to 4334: 4325.35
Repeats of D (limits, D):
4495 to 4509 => -5.3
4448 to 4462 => -4.7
